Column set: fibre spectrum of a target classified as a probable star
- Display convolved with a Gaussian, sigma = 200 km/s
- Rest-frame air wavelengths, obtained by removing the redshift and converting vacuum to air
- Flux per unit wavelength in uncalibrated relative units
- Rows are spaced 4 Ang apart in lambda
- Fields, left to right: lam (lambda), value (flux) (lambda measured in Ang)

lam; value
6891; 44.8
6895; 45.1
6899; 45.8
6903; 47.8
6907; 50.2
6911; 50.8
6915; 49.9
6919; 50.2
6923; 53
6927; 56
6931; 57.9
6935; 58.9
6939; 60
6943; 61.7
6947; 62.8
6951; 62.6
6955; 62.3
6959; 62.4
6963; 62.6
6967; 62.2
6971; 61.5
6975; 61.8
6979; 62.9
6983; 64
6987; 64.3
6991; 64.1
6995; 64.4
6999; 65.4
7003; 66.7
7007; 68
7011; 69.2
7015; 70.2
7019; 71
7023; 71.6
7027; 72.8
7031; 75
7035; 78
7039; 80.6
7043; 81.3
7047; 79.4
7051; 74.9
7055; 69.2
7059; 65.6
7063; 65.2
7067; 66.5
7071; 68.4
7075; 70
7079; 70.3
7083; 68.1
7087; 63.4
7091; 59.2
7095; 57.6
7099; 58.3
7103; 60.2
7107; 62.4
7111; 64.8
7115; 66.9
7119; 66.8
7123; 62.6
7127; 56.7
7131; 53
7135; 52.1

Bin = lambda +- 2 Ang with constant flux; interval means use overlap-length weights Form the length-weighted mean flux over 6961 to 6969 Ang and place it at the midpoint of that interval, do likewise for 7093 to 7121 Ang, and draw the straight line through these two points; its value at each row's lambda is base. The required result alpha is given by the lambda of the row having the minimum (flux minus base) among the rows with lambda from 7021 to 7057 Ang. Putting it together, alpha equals 7055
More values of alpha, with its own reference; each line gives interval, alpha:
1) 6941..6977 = 6971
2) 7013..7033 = 7015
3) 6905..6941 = 6915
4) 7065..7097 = 7095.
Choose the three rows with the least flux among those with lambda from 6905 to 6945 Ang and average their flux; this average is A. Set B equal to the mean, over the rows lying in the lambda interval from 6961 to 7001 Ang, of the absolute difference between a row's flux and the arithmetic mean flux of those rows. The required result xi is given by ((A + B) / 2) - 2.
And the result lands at 23.6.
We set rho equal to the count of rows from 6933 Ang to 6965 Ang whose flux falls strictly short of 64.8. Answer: 8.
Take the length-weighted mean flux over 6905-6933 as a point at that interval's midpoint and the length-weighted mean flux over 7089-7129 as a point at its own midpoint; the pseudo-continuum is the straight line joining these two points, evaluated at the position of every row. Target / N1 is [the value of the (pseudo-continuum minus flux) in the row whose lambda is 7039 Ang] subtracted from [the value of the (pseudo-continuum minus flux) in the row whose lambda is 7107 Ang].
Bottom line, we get 21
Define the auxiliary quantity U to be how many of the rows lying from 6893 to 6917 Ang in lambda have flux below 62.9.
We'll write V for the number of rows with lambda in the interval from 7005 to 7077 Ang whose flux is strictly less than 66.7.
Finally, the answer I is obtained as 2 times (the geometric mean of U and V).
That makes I 8.5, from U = 6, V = 3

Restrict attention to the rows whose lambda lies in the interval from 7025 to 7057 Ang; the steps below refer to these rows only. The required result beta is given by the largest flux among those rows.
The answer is 81.3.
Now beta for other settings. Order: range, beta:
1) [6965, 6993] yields 64.3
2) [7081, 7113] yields 68.1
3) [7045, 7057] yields 79.4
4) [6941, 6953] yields 62.8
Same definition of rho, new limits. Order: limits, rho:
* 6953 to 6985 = 8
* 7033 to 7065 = 0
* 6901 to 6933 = 8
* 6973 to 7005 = 6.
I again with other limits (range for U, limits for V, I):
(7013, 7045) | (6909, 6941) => 0.0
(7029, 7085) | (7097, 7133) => 0.0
